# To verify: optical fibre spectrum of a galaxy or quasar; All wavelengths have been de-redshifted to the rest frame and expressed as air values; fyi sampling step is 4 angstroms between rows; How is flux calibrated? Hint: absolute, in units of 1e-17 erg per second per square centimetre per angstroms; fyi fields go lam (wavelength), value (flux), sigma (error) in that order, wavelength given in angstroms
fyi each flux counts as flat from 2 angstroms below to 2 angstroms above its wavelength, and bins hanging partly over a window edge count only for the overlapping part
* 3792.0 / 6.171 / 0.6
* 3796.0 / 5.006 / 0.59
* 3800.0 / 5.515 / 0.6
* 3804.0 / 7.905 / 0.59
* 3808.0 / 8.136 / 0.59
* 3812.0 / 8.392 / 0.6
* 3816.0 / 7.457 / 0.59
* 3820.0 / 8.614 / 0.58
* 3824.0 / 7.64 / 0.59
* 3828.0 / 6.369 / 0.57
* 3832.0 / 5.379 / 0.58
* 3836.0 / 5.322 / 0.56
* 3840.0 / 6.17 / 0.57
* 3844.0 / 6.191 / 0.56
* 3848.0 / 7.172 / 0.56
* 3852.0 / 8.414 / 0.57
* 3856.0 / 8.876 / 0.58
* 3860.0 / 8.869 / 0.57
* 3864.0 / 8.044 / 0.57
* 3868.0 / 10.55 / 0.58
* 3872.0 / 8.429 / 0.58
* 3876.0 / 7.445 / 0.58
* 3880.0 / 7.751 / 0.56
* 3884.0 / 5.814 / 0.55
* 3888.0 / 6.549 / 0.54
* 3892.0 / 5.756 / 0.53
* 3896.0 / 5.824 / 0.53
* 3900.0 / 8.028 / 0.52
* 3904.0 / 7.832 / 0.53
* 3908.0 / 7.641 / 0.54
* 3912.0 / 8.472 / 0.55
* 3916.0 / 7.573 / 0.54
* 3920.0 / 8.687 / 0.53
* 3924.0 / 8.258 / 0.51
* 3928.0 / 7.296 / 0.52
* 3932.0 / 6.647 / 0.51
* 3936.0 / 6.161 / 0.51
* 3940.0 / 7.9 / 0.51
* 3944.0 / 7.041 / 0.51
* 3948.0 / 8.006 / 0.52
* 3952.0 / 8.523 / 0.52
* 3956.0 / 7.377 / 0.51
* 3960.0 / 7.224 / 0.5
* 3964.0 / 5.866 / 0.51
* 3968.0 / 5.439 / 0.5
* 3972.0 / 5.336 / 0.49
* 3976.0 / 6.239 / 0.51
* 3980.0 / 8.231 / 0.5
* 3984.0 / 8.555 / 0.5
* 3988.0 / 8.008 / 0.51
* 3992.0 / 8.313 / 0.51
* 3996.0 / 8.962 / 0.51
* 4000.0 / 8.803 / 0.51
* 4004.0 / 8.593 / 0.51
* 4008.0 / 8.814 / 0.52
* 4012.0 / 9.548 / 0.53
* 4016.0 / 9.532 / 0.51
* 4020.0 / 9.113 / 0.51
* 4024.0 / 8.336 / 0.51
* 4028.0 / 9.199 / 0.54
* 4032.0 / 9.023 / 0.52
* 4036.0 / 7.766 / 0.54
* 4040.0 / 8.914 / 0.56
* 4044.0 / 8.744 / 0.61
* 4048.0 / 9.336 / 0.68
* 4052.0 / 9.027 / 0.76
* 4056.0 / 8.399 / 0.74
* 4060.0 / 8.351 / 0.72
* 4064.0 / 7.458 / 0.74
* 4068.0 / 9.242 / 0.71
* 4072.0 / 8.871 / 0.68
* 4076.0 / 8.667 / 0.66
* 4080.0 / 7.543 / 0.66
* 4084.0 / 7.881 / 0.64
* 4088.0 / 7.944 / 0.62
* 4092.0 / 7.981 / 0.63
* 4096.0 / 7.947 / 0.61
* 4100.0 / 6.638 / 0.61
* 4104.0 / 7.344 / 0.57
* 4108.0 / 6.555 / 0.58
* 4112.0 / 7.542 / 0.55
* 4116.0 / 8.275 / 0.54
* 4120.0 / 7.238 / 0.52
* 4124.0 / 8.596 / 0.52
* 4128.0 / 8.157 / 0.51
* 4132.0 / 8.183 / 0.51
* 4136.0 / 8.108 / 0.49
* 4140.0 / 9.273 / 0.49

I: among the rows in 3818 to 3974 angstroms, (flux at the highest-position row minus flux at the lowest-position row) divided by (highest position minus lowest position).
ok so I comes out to -0.022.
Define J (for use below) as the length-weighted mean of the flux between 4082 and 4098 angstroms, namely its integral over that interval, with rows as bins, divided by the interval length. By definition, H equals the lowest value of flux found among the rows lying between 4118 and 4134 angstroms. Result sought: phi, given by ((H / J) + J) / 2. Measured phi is 4.4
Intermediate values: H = 7.238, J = 7.9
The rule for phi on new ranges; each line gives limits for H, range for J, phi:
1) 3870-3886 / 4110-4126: 4.3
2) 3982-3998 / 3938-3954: 4.4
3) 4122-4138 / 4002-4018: 5.0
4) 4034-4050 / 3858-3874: 4.9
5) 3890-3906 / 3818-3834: 3.9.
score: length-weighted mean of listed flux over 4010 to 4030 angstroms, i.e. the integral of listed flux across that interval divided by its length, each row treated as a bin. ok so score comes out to 9.15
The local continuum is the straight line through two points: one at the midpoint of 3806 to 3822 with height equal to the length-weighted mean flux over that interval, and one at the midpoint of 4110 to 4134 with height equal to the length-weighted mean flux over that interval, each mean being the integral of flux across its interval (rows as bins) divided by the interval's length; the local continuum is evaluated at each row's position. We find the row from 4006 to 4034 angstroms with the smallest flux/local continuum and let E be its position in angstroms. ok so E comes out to 4024.0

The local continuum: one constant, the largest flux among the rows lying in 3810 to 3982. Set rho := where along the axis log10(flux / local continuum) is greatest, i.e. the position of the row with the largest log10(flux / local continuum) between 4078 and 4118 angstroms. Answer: 4116.0 angstroms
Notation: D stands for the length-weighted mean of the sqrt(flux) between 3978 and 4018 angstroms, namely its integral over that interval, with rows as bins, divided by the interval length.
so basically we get 2.95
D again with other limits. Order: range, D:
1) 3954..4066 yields 2.85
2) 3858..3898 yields 2.73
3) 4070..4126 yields 2.79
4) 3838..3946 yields 2.74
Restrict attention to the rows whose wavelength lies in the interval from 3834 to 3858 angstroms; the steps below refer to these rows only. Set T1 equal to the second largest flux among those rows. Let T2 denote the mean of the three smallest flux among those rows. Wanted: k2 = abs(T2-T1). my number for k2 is 2.5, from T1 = 8.414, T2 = 5.9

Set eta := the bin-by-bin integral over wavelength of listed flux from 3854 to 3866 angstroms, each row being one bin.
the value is 103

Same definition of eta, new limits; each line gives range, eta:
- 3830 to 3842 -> 67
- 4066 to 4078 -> 107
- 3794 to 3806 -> 74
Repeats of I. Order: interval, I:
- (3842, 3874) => 0.080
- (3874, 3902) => 0.024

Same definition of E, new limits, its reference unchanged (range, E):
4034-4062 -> 4036.0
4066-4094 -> 4080.0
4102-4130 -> 4108.0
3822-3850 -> 3836.0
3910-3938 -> 3936.0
